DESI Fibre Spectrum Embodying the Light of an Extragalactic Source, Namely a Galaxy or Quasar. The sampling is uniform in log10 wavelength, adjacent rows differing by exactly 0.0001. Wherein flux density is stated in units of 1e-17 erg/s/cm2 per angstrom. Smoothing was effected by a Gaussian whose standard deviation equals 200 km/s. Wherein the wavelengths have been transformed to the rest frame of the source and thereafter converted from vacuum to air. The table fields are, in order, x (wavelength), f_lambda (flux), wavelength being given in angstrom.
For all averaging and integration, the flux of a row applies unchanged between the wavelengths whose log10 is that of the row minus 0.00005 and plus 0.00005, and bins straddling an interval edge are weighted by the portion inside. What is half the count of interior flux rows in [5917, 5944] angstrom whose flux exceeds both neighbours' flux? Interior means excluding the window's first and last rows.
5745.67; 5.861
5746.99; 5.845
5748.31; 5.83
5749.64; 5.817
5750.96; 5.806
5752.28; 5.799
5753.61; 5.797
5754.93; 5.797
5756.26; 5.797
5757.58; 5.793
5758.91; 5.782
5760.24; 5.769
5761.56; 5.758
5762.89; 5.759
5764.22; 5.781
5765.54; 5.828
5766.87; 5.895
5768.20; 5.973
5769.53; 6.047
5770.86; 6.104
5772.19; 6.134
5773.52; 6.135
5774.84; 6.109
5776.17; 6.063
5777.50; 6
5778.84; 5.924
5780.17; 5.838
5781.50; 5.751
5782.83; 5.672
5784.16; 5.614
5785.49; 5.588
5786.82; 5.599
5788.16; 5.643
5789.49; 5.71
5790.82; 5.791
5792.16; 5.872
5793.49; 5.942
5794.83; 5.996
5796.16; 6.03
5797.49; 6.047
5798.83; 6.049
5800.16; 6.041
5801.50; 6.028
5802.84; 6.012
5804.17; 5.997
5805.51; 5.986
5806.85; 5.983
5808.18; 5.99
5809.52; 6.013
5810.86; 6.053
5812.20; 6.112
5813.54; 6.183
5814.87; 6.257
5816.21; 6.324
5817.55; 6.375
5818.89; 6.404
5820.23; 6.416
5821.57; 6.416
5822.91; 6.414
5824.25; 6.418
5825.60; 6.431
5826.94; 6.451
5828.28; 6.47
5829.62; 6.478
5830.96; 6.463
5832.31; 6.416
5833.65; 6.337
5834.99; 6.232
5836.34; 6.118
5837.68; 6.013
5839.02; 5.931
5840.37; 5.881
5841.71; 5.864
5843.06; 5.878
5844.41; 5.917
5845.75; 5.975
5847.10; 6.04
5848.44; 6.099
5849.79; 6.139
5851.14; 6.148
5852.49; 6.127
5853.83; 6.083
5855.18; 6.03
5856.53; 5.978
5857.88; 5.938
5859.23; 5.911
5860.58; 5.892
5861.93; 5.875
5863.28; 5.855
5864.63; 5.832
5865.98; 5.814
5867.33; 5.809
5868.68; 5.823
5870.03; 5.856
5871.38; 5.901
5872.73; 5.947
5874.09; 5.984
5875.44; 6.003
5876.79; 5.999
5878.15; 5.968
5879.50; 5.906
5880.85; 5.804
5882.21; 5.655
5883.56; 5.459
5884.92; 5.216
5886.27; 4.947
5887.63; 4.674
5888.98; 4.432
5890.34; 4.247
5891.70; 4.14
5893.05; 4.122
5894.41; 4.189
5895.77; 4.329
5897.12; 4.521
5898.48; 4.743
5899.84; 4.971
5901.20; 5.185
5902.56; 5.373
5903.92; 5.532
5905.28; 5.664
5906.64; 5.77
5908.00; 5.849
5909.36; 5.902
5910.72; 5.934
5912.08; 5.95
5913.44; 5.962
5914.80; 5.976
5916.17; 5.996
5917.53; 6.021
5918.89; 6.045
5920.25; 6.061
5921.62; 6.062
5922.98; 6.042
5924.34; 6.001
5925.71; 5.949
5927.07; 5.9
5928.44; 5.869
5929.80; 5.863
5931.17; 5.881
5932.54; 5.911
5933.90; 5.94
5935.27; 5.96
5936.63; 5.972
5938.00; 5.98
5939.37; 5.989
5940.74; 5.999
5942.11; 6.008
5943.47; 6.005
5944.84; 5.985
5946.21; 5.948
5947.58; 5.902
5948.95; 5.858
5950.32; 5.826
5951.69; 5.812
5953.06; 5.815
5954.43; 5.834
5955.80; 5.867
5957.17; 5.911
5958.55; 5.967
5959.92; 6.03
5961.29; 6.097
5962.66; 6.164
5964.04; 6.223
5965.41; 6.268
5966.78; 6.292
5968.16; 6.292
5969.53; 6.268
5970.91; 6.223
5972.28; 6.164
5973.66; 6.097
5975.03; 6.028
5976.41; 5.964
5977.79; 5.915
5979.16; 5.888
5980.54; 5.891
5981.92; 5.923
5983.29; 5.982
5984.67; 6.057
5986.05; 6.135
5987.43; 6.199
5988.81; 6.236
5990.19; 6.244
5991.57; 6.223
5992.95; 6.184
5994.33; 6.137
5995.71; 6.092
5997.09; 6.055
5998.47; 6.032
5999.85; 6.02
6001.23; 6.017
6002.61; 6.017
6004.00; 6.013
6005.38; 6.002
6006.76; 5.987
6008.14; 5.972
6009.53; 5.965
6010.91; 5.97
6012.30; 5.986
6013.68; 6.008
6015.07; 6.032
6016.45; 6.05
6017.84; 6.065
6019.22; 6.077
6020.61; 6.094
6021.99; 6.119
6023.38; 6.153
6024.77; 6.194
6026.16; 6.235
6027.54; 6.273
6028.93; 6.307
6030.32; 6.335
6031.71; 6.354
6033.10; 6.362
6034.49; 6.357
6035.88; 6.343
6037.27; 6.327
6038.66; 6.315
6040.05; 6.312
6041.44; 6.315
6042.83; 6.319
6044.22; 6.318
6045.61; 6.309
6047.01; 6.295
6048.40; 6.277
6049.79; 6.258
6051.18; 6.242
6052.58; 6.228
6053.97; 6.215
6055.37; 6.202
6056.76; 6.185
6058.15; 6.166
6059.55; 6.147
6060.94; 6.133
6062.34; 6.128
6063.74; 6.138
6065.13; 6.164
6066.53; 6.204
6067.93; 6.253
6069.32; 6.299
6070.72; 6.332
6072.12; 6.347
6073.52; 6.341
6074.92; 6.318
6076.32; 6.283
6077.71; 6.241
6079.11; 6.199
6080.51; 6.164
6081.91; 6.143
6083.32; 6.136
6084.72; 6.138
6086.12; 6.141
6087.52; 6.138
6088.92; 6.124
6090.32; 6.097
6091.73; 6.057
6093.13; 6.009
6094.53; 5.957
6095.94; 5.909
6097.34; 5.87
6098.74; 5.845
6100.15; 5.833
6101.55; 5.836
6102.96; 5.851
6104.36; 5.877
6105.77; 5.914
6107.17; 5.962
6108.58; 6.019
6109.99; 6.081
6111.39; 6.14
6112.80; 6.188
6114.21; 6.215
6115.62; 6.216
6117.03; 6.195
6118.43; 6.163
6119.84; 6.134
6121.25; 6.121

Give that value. 1.0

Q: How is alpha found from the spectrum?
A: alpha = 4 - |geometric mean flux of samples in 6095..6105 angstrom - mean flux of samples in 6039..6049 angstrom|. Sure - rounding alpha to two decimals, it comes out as 3.55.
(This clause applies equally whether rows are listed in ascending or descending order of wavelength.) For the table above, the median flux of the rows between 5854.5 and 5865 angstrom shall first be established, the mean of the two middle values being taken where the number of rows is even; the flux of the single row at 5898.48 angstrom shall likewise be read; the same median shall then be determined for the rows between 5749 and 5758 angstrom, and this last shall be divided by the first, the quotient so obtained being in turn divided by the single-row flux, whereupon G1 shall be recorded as 0.207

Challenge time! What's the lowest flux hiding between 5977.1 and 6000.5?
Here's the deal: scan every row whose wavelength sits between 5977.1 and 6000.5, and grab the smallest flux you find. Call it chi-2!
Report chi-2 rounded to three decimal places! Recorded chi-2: 5.888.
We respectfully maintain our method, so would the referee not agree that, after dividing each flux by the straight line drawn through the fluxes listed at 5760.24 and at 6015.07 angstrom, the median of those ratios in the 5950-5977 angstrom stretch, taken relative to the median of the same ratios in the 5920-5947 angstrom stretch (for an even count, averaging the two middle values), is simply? 1.010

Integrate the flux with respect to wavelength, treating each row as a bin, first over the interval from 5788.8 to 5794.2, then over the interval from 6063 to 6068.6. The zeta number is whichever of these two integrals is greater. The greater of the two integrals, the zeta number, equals 34.6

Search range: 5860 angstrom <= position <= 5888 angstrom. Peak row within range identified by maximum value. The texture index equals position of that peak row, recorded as 5875.44 angstrom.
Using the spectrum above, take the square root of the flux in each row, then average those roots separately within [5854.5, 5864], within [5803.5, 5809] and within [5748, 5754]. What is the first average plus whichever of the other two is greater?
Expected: 4.88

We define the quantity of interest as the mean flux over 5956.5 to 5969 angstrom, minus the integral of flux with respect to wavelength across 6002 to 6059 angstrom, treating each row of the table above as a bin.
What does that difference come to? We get -346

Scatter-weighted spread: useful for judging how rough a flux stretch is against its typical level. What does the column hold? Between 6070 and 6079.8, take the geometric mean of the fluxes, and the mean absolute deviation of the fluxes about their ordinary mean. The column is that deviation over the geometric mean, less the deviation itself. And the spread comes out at -0.039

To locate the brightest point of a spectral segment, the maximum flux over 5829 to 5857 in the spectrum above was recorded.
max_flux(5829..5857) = 6.478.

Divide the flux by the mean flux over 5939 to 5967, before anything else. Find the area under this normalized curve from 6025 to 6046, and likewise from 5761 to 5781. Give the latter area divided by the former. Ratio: 0.90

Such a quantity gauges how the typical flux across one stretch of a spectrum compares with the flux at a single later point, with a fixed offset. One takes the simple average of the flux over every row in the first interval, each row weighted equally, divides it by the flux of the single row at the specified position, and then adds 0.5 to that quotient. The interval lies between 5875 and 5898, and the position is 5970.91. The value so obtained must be 1.31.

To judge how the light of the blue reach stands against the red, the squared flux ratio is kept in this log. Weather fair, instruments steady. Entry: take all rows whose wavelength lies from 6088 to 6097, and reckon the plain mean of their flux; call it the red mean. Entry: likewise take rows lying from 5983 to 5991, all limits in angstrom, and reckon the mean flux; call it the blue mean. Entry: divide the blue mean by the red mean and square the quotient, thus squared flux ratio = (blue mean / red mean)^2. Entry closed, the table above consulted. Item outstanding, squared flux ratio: 1.04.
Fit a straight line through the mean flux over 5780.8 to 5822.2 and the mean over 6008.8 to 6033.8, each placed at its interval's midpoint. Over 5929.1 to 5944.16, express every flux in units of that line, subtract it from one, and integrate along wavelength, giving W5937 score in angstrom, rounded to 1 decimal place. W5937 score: 0.3 angstrom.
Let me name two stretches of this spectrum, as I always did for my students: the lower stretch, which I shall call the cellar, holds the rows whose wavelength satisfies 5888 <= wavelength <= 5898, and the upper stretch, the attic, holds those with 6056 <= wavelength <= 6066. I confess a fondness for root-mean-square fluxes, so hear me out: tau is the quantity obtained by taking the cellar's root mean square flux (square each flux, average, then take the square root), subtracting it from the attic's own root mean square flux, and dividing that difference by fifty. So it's 0.037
